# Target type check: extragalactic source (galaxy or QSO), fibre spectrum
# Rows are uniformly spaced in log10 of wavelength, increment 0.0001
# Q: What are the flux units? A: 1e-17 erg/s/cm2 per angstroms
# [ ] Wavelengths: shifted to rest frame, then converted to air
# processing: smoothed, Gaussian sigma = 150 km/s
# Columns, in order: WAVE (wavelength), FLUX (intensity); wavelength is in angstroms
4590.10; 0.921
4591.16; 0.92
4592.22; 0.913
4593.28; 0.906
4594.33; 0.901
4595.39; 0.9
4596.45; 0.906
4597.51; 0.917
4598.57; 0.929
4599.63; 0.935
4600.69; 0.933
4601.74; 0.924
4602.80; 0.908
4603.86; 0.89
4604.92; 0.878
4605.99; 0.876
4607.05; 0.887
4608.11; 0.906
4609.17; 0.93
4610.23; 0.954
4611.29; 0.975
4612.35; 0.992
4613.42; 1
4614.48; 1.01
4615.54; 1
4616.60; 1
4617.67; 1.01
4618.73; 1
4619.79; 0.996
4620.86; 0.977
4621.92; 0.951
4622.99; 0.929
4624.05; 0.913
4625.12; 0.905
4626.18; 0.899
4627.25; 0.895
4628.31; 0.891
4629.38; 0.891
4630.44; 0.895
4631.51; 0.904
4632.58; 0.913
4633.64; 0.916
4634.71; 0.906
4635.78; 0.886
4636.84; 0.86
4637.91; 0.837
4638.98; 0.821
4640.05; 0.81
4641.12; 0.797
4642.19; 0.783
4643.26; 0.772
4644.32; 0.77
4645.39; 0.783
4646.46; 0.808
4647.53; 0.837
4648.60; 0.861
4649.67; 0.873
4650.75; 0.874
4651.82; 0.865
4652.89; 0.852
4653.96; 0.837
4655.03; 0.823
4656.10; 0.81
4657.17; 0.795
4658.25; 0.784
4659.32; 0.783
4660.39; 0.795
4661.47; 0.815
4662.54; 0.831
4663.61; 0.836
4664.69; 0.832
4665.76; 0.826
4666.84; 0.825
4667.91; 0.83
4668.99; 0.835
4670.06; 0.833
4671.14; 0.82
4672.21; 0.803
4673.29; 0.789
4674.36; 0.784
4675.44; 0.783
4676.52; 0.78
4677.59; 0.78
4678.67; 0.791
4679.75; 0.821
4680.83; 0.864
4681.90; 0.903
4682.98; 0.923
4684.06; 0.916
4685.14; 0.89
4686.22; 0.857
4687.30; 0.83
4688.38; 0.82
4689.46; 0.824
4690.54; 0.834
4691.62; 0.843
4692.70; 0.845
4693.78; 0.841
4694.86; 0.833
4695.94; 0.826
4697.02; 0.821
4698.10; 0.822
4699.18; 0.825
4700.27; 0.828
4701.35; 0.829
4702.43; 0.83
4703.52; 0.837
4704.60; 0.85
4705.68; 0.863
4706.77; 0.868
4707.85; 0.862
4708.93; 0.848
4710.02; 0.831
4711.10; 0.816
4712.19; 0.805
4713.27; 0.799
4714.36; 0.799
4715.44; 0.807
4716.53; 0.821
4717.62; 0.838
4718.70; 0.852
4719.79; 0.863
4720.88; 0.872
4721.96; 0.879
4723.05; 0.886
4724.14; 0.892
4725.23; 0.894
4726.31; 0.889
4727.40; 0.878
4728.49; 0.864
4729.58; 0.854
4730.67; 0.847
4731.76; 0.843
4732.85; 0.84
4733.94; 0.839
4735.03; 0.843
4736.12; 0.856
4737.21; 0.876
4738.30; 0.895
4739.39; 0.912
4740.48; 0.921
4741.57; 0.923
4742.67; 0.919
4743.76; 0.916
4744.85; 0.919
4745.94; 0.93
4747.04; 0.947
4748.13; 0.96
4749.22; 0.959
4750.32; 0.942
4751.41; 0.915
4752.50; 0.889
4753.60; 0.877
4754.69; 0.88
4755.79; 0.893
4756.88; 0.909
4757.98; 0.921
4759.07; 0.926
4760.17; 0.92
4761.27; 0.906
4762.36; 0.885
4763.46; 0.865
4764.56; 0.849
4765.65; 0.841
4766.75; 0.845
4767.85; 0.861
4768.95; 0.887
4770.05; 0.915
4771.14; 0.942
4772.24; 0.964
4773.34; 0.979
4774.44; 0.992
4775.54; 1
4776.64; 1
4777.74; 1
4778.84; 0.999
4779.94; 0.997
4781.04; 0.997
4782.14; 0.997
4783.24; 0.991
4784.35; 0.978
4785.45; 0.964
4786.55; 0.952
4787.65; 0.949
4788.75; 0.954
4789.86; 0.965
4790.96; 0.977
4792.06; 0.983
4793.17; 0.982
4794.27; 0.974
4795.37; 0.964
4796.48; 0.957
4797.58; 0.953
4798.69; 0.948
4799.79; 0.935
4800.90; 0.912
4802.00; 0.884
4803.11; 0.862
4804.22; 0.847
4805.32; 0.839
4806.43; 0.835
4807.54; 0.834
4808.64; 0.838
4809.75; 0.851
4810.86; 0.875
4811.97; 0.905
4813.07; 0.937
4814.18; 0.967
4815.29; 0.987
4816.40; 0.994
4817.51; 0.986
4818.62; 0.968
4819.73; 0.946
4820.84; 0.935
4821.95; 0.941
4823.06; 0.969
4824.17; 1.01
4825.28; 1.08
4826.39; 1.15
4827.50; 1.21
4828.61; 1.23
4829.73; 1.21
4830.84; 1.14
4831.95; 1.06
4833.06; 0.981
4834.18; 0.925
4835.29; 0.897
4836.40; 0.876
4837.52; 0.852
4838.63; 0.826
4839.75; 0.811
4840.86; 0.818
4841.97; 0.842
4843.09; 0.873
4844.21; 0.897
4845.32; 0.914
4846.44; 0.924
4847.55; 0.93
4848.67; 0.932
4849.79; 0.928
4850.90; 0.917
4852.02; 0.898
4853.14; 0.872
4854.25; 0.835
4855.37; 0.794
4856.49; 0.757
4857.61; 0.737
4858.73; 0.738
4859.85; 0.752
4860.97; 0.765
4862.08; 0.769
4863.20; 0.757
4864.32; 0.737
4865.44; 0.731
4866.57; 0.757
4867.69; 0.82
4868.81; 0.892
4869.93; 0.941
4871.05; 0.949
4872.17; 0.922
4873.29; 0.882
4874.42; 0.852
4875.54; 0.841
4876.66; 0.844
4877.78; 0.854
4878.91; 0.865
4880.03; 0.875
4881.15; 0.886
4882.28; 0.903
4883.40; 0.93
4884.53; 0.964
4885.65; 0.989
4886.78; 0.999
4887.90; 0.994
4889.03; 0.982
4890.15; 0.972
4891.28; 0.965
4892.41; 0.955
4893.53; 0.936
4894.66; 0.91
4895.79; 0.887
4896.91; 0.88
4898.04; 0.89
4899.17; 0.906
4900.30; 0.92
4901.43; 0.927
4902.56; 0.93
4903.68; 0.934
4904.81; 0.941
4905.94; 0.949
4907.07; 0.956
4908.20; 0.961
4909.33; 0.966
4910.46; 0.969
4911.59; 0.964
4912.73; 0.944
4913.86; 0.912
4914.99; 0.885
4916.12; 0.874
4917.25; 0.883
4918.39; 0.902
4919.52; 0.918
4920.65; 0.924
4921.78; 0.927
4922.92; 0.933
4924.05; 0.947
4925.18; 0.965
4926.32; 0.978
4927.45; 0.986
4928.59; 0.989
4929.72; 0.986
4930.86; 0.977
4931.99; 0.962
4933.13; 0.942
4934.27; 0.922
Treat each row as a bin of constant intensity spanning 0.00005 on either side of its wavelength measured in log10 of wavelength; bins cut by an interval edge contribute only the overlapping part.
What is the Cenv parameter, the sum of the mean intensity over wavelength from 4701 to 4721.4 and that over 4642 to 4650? 1.65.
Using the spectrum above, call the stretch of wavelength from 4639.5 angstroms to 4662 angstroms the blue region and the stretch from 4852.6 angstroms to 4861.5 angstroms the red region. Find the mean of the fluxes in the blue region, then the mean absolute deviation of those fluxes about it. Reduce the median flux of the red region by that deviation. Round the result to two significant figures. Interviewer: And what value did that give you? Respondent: 0.73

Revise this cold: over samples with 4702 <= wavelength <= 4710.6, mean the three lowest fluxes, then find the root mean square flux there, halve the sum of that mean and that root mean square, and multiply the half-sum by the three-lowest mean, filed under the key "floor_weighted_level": 0.70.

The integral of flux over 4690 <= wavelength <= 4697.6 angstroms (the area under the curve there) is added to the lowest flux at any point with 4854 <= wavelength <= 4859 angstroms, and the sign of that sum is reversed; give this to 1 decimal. -7.1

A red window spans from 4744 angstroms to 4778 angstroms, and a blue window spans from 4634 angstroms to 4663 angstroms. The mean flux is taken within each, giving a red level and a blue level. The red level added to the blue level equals 1.74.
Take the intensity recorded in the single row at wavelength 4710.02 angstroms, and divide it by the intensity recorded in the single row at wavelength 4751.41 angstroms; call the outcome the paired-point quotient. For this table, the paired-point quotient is 0.91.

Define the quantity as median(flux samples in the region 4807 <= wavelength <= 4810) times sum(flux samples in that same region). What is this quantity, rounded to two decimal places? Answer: 2.11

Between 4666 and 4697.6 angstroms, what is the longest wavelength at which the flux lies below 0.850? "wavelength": 4697.02 angstroms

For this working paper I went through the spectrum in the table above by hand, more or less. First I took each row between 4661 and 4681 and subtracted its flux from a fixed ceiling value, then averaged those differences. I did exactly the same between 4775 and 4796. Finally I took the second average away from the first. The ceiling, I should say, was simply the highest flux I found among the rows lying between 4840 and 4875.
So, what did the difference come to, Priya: 0.17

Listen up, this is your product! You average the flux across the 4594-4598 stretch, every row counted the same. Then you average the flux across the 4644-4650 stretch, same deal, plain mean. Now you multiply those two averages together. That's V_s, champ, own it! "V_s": 0.74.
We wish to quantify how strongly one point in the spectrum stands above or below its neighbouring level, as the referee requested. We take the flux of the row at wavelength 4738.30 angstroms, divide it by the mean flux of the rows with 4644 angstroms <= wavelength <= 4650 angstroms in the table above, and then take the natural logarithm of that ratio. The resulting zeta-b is 0.085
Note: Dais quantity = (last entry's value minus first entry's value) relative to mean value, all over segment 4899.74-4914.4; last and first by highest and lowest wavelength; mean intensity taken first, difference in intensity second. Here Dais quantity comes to -0.008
